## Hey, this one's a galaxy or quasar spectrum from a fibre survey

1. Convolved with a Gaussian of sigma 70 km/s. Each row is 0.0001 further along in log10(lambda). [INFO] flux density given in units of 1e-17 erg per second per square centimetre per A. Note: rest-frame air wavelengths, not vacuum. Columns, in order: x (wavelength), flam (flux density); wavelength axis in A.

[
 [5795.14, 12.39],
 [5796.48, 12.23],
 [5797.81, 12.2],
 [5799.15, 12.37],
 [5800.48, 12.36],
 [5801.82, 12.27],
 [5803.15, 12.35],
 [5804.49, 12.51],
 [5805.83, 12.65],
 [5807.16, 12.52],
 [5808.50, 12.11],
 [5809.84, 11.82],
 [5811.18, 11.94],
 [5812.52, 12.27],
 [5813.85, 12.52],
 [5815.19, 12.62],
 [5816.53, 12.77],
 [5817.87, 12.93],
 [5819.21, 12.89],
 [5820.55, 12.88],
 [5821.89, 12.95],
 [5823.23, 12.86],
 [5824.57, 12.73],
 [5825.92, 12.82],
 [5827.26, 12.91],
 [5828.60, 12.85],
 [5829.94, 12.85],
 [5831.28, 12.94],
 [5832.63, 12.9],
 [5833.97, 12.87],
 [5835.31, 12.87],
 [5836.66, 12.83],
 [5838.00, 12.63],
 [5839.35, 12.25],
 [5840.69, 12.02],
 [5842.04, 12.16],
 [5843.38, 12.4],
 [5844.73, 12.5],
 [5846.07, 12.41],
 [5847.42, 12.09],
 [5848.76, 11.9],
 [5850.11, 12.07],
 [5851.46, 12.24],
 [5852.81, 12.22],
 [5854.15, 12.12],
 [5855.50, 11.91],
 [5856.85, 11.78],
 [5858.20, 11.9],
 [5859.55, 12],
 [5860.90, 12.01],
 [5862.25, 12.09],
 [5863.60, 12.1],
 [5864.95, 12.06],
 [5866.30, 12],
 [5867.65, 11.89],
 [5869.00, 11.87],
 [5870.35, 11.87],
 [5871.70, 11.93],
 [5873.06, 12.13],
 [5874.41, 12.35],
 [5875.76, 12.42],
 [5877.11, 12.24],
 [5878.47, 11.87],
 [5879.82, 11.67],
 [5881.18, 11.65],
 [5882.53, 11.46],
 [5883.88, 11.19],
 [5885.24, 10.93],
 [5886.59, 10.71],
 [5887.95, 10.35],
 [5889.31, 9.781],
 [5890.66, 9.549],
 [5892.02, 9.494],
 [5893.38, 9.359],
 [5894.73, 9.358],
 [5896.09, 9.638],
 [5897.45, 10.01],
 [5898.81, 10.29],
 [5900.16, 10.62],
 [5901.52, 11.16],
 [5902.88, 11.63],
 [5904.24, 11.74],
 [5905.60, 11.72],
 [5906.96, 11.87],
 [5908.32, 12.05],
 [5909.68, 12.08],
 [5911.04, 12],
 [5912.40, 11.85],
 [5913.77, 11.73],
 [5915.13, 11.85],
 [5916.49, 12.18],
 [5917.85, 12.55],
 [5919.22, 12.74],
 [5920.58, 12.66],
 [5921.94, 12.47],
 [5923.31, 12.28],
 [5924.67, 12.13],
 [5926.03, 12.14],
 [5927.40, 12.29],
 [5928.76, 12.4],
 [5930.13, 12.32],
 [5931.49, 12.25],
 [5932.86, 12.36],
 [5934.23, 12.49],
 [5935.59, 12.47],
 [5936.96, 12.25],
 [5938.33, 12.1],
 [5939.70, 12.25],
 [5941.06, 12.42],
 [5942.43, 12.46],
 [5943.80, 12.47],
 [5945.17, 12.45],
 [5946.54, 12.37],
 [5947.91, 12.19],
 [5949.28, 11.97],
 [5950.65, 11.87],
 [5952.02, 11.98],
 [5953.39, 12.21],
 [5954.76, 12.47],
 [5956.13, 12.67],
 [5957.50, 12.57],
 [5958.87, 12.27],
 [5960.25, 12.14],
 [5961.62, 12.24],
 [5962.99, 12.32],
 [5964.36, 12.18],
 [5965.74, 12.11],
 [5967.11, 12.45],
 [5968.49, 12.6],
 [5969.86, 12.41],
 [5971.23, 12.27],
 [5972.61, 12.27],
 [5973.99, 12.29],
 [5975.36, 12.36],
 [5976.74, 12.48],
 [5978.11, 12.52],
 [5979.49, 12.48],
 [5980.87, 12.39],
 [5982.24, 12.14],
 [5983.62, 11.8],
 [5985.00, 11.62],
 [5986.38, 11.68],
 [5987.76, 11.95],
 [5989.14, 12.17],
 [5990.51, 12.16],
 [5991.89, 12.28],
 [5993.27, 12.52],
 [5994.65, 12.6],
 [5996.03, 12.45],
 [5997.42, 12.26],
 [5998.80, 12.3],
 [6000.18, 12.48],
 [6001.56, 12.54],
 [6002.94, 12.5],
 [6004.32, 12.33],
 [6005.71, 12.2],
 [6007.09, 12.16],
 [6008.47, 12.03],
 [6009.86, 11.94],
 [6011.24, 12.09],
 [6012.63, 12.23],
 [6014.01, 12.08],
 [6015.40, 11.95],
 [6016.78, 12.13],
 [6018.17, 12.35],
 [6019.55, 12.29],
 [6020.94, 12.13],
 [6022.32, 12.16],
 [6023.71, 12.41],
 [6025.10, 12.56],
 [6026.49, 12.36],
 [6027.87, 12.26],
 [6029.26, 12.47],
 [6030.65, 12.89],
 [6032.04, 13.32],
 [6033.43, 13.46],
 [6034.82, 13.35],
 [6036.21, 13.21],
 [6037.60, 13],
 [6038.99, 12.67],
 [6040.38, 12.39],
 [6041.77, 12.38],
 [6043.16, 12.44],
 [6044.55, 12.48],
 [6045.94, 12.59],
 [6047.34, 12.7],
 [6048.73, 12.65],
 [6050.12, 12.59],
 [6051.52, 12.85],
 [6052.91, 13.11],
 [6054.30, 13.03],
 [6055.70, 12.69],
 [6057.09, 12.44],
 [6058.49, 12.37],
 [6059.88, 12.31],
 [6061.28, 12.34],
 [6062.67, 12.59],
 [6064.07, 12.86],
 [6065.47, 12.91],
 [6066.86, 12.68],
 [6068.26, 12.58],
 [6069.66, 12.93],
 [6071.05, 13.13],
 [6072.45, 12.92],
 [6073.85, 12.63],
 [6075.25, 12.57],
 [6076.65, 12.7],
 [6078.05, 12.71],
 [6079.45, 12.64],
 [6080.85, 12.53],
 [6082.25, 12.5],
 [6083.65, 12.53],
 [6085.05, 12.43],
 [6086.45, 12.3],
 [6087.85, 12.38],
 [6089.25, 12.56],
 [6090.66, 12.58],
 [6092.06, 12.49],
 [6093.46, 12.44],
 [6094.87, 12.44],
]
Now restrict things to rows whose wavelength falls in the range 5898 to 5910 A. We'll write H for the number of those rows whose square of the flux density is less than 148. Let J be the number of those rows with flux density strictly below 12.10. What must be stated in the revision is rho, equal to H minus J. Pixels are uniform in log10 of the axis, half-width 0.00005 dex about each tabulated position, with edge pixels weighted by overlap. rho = 0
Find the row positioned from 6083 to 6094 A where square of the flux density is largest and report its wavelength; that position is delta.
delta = 6090.66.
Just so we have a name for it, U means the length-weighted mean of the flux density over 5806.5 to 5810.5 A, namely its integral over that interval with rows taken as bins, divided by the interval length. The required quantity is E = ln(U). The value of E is 2.50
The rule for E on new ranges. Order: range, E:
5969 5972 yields 2.52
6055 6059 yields 2.53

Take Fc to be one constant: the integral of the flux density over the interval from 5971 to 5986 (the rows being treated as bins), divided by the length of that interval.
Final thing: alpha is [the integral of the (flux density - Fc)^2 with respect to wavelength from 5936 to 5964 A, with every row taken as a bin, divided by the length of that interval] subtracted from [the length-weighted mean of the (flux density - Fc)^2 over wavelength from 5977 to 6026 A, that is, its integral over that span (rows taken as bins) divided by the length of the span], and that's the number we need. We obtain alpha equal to 0.01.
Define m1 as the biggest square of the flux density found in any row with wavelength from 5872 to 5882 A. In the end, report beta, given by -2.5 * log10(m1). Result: -5.47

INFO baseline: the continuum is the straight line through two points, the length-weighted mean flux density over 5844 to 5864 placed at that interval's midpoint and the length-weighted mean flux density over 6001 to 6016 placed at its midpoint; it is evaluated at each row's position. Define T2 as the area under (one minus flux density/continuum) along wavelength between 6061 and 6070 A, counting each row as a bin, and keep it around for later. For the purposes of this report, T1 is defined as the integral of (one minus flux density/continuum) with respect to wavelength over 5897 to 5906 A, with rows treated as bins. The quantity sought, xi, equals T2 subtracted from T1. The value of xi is 1.2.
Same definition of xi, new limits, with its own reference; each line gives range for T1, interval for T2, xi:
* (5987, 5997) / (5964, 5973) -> 0.0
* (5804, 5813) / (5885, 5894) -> -1.7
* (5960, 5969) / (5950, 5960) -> 0.0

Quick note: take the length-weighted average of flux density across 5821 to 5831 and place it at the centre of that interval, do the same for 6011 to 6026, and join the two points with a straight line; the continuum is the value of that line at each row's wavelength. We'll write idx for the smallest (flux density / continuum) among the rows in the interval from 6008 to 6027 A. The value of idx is 0.97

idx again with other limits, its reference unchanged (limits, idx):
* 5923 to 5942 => 0.97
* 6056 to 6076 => 1.02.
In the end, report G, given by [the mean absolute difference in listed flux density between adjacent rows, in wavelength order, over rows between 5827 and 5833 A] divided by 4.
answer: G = 0.012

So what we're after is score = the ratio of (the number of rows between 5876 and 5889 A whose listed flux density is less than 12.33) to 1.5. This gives 6.0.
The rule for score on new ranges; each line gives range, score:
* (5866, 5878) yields 4.7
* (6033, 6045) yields 0.0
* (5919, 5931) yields 3.3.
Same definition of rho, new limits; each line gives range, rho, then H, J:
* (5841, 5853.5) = 1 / 4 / 3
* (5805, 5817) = 1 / 3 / 2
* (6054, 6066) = 0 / 0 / 0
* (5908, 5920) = 0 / 6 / 6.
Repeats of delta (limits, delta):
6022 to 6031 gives 6030.65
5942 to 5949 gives 5943.80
